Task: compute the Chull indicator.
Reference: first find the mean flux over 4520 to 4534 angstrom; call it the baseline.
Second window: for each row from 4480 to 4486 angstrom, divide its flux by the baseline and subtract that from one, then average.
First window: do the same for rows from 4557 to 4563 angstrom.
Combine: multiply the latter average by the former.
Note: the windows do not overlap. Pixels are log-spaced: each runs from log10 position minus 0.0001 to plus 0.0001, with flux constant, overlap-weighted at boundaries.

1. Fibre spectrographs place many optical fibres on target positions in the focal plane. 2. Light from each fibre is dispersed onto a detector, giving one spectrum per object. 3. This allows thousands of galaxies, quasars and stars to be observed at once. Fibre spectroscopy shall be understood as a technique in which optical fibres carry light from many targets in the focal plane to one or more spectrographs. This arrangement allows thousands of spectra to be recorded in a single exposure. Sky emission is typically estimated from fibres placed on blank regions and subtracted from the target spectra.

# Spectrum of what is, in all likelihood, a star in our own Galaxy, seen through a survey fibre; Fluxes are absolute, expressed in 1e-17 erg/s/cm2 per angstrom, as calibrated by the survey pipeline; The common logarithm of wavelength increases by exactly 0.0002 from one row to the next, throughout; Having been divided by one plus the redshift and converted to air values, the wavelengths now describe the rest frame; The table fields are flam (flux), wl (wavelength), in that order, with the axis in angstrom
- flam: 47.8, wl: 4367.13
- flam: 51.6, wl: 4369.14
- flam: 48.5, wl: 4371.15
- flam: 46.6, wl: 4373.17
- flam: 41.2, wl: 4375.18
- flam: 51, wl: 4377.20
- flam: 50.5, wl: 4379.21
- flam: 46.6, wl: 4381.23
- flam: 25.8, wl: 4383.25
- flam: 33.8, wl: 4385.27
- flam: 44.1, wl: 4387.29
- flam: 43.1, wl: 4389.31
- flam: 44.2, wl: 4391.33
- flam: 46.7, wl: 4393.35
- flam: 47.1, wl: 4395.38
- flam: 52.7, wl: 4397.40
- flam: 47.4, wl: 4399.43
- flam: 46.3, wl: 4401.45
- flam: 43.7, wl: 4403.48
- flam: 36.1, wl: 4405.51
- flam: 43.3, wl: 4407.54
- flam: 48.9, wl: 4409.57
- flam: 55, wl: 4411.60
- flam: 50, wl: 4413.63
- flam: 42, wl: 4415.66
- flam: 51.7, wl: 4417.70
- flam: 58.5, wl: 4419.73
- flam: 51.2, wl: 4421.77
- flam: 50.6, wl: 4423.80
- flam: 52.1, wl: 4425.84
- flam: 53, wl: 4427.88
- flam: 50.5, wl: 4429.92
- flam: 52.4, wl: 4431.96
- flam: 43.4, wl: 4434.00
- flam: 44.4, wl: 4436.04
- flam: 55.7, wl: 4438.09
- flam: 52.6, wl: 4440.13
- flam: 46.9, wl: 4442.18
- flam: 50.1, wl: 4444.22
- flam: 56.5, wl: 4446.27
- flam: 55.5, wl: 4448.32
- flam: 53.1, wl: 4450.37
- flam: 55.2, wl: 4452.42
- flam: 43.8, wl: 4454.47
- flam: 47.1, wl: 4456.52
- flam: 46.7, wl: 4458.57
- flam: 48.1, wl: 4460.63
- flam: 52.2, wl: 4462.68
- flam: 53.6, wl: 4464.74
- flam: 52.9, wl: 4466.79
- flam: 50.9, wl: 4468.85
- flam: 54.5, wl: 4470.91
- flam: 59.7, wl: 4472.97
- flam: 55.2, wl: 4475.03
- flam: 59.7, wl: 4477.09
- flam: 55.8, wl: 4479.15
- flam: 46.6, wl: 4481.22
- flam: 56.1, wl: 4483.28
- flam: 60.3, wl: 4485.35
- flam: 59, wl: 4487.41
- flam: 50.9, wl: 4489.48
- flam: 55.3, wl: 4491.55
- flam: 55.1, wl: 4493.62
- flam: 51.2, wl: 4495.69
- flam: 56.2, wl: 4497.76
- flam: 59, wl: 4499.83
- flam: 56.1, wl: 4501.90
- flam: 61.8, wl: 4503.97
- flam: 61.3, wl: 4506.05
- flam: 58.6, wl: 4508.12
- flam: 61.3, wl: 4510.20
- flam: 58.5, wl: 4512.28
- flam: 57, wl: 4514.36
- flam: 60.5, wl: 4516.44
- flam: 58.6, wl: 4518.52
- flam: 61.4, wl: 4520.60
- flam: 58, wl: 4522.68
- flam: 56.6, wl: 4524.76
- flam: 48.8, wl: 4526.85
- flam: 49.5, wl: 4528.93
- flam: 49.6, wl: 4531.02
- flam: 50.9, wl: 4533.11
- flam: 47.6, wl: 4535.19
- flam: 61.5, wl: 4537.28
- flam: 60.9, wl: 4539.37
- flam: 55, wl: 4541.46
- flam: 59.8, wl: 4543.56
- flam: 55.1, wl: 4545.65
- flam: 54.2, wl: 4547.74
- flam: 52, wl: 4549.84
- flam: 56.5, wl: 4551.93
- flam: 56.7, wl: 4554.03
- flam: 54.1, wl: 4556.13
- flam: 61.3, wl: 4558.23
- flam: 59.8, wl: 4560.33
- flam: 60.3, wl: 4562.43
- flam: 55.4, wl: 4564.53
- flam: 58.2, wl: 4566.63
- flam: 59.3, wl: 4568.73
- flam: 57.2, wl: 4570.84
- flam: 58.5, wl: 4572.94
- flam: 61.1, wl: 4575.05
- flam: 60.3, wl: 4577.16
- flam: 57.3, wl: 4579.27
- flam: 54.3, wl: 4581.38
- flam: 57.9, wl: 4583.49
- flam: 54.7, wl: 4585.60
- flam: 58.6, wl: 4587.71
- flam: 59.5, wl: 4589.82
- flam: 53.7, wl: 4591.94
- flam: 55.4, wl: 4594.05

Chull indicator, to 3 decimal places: 0.002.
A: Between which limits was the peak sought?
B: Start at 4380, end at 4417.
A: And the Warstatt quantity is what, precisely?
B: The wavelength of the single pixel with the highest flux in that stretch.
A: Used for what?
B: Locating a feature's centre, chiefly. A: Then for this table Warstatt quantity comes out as 4411.60 angstrom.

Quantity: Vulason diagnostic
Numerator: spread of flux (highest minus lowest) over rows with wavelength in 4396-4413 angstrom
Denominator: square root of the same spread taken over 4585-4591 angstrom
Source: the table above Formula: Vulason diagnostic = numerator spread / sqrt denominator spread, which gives 9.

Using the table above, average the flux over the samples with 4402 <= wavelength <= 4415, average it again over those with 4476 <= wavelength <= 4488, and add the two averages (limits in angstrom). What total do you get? 102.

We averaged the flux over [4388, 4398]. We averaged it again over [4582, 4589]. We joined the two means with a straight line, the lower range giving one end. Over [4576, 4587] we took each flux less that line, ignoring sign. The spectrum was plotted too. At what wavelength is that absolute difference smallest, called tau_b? 4579.27 angstrom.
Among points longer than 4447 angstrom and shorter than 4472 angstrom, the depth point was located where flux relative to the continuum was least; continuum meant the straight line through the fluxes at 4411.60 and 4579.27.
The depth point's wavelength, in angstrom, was 4454.47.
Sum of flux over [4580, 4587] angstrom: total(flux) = 167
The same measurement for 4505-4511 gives 181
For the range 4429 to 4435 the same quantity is 146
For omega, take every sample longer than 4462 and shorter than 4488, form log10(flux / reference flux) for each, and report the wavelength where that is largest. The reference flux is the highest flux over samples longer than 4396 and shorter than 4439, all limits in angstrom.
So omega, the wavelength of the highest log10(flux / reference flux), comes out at 4485.35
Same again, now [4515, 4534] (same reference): 4520.60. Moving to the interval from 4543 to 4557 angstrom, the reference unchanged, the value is 4543.56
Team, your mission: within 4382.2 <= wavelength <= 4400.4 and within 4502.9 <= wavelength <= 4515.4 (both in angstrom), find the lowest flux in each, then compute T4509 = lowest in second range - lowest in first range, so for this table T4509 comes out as 31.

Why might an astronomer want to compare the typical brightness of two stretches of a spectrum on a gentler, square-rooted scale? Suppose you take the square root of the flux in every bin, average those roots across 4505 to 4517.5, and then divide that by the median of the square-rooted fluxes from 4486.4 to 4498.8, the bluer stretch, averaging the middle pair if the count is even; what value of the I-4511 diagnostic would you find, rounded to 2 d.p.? 1.04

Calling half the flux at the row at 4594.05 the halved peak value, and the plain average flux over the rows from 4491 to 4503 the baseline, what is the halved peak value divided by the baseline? 0.499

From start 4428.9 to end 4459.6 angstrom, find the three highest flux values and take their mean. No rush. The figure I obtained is 55.9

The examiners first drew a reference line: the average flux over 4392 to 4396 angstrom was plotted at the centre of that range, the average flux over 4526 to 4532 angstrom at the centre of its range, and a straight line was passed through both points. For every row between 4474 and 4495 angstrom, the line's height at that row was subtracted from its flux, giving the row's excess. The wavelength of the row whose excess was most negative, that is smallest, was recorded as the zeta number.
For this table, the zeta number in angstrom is 4481.22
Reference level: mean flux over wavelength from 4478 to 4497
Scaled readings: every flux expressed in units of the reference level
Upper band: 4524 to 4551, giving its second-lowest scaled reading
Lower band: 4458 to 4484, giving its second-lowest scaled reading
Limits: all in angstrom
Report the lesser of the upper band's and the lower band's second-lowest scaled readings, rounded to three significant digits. 0.857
